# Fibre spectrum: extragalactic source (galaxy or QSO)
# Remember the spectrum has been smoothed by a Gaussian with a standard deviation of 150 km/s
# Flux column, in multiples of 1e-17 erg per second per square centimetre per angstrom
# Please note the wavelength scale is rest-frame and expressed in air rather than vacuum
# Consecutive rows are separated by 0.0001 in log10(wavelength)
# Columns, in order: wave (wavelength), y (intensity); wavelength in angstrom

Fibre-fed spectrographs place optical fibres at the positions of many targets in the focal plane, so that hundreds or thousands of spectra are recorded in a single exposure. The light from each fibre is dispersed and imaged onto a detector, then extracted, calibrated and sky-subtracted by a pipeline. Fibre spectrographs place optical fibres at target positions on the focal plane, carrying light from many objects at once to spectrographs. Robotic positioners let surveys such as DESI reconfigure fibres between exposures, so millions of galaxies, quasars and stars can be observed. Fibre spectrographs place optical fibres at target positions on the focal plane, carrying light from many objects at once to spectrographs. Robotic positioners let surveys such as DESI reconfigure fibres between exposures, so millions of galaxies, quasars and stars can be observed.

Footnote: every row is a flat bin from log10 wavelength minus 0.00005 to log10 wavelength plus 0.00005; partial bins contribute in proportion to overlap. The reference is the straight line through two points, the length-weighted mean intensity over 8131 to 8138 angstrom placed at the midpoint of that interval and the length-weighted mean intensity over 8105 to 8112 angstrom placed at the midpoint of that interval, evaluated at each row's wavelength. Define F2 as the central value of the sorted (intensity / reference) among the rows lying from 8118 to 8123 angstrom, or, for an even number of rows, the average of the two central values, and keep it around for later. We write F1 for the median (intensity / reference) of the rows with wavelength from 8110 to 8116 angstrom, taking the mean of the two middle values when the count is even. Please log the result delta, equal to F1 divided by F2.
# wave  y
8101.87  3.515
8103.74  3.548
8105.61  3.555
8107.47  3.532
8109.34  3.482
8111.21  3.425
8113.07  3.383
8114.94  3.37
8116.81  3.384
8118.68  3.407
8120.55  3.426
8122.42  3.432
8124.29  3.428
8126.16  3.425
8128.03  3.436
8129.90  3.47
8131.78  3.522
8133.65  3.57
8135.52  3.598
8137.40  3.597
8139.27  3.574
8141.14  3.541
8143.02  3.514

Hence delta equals 0.99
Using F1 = 0.96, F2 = 0.970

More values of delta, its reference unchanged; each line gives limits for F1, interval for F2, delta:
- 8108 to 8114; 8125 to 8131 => 1.01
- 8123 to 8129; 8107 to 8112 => 0.97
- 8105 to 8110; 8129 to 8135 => 1.02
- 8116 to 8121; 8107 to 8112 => 0.97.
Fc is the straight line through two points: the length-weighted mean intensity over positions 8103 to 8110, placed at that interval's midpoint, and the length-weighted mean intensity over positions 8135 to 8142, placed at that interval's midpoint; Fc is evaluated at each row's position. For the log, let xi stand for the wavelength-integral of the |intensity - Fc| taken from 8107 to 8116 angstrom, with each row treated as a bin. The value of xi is 0.95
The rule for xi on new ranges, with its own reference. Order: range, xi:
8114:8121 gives 1.06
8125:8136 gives 0.82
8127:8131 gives 0.43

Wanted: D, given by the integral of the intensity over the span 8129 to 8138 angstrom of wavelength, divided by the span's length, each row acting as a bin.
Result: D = 3.55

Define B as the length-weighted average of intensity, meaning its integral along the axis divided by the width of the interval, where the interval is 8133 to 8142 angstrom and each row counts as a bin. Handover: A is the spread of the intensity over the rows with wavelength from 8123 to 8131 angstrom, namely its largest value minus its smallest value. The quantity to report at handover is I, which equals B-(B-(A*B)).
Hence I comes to 0.16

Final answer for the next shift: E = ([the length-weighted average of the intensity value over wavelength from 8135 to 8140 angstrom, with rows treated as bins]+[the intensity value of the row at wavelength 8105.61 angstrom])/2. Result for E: 3.57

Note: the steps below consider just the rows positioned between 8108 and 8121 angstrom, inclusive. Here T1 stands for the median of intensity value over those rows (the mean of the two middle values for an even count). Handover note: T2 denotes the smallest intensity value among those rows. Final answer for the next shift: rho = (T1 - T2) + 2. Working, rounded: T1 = 3.41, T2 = 3.37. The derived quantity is 2.04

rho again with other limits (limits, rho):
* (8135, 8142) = 2.04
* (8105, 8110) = 2.05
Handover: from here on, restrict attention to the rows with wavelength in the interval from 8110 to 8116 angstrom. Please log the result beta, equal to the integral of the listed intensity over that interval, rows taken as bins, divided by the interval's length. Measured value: 3.40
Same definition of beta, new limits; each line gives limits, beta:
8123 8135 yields 3.48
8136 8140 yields 3.59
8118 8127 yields 3.42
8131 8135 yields 3.56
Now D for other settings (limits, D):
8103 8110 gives 3.53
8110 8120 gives 3.40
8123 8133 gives 3.46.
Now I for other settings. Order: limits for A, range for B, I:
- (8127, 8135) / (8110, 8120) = 0.46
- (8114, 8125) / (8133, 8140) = 0.22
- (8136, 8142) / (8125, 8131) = 0.19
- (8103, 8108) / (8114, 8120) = 0.08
